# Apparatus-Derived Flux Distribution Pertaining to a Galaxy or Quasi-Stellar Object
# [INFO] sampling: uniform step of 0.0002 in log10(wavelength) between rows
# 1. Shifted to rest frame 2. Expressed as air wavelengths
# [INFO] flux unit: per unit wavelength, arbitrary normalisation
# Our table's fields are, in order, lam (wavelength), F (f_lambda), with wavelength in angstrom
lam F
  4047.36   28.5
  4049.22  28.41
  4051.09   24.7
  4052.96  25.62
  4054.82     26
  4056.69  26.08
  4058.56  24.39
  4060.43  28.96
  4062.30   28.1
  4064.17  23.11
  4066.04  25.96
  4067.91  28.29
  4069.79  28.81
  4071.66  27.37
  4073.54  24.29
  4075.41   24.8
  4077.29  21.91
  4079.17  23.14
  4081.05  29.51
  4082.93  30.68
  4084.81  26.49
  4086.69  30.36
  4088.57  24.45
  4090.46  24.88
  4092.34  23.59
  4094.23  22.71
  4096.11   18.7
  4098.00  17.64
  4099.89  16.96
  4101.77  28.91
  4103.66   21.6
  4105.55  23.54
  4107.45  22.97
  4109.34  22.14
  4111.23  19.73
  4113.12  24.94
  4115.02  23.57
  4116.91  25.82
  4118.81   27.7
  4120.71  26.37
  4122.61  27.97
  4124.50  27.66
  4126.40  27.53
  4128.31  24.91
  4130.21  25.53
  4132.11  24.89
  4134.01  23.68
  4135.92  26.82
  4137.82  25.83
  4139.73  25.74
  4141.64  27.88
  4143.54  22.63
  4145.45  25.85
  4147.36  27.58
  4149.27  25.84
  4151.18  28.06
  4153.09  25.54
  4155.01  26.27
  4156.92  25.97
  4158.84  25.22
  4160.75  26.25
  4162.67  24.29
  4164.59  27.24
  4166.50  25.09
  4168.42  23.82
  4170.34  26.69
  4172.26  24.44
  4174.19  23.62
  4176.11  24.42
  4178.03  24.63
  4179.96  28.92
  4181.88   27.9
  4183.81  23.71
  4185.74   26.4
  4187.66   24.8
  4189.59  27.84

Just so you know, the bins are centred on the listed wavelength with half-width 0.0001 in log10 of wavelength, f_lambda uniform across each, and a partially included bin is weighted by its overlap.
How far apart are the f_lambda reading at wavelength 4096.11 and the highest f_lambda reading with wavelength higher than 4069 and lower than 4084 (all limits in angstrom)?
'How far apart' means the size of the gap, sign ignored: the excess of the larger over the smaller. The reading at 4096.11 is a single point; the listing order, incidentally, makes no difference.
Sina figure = 12.0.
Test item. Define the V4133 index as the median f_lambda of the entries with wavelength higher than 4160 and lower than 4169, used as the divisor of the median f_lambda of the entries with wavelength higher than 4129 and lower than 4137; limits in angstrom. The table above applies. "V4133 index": 1.00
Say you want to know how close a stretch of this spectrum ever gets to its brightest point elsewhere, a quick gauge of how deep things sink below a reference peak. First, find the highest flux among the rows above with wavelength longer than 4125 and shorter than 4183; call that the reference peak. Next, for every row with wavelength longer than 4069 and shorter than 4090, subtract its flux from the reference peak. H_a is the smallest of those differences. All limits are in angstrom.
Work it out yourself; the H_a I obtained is -1.8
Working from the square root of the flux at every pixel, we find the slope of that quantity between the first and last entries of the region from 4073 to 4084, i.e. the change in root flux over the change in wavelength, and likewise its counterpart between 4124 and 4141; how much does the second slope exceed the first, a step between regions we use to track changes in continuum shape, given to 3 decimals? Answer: -0.077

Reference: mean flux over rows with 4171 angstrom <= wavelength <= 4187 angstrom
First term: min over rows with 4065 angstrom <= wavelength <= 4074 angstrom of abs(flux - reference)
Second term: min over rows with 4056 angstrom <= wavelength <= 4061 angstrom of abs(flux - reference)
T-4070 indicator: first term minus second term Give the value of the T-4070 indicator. -0.12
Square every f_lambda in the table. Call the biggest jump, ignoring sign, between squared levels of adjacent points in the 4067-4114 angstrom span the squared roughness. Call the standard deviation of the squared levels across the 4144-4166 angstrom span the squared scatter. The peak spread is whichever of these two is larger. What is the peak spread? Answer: 548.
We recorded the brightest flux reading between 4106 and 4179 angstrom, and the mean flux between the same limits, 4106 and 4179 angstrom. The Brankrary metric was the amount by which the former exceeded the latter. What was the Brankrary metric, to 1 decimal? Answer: 2.7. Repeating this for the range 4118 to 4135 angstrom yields 1.7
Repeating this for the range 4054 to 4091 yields 4.3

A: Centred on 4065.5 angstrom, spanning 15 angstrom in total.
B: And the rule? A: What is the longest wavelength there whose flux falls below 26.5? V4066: 4066.04 angstrom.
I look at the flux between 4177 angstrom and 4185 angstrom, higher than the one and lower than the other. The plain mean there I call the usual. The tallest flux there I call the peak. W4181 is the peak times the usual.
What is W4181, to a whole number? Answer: 760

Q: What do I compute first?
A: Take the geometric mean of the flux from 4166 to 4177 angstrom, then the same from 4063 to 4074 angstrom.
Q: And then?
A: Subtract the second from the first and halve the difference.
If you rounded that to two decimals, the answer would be -0.78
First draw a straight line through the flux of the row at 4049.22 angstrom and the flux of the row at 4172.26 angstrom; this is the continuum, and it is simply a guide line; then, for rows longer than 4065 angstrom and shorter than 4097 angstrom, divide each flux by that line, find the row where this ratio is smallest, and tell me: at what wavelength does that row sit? 4096.11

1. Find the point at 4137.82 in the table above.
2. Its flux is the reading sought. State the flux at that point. 25.83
